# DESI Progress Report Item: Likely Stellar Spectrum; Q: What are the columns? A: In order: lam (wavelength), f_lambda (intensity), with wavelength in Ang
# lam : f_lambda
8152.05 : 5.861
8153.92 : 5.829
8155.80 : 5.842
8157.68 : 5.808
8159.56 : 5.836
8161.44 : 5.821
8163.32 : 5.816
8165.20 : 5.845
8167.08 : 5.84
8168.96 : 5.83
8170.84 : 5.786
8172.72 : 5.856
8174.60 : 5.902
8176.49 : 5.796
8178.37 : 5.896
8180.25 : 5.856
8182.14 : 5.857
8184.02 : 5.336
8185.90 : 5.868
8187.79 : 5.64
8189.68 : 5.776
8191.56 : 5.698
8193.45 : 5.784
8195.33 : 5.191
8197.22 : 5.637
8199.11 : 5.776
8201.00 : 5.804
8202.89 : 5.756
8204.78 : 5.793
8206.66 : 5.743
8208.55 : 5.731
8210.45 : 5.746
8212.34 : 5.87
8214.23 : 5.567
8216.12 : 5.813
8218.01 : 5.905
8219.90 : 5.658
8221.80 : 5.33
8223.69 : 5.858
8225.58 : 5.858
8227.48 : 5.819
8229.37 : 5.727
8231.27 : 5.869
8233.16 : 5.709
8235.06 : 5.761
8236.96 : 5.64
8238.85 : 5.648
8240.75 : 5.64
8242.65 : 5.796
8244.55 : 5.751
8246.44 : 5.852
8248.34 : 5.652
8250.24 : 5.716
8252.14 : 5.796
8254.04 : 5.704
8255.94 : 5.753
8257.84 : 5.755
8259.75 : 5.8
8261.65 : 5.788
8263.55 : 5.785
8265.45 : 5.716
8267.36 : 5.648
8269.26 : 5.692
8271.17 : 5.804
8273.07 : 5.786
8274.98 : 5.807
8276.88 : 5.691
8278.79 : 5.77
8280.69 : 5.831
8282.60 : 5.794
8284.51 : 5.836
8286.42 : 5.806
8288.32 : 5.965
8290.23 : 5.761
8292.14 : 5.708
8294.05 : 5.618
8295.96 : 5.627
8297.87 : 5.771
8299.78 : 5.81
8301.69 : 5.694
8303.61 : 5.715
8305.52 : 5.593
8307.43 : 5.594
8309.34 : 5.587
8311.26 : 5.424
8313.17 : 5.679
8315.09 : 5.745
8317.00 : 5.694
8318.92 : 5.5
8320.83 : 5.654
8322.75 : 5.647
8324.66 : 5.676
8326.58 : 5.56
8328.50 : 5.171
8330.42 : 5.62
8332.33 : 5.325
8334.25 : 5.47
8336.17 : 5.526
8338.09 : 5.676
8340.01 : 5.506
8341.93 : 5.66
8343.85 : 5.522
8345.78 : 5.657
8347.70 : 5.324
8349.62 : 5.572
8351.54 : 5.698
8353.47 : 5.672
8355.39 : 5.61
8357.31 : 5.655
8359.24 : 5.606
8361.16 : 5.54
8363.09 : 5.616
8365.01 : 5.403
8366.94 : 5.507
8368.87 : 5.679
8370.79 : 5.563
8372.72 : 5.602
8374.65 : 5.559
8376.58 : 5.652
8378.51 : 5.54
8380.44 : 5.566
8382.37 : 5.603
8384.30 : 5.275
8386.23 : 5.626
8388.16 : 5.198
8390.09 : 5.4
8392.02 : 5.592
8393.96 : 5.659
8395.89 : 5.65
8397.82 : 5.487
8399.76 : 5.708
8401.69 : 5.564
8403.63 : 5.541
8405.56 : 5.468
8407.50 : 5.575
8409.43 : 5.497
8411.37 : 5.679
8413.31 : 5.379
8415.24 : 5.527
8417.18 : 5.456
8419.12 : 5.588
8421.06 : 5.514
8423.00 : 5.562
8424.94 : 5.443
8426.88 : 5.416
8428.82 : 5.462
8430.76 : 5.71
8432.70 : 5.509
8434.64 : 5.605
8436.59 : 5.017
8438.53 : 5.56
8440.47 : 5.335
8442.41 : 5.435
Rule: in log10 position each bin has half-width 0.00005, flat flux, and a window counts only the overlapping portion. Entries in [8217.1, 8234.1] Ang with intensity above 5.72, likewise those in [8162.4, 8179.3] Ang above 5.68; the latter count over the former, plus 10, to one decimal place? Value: 11.5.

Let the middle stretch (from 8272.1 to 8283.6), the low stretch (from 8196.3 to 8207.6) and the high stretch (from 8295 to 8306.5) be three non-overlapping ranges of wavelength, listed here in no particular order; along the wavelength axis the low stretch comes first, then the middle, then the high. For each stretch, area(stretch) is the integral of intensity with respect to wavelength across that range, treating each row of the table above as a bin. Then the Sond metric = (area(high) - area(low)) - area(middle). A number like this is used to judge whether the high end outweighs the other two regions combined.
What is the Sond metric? -65.9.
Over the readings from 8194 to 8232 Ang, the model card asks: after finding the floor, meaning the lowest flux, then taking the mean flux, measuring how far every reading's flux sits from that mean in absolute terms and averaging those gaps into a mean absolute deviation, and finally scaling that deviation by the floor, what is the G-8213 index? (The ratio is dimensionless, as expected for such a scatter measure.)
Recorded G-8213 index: 0.0237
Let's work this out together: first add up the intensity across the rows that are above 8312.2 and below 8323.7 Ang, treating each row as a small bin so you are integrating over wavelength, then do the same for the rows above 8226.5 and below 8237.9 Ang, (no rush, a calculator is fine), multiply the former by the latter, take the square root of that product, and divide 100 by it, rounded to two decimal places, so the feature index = 1.53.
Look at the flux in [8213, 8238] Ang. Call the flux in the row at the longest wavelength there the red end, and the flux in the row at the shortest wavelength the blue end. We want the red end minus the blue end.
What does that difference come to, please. 0.07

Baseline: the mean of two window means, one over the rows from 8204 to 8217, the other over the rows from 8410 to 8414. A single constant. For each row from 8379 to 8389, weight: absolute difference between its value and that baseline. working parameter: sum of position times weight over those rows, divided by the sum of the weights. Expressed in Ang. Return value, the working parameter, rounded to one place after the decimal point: 8385.8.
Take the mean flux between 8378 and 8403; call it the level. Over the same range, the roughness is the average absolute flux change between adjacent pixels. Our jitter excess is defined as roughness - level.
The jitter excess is -5.35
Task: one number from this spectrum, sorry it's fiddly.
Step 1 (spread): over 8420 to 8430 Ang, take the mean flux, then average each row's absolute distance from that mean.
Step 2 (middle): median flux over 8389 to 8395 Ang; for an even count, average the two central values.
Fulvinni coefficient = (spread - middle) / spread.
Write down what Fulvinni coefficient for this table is -118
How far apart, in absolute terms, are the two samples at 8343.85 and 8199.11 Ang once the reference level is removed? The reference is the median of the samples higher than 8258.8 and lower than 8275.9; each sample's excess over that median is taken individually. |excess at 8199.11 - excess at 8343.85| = 0.25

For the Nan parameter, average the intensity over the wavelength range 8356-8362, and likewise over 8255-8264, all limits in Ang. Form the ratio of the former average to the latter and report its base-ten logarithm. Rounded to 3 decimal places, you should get -0.013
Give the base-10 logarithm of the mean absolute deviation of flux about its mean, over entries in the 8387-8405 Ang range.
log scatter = -0.94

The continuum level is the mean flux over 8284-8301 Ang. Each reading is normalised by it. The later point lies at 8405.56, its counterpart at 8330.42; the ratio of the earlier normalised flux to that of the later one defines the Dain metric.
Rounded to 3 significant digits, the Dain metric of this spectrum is 1.03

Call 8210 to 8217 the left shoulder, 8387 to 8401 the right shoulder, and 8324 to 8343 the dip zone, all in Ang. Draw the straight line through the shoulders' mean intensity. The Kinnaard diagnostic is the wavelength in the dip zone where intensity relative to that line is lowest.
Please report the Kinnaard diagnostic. 8328.50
